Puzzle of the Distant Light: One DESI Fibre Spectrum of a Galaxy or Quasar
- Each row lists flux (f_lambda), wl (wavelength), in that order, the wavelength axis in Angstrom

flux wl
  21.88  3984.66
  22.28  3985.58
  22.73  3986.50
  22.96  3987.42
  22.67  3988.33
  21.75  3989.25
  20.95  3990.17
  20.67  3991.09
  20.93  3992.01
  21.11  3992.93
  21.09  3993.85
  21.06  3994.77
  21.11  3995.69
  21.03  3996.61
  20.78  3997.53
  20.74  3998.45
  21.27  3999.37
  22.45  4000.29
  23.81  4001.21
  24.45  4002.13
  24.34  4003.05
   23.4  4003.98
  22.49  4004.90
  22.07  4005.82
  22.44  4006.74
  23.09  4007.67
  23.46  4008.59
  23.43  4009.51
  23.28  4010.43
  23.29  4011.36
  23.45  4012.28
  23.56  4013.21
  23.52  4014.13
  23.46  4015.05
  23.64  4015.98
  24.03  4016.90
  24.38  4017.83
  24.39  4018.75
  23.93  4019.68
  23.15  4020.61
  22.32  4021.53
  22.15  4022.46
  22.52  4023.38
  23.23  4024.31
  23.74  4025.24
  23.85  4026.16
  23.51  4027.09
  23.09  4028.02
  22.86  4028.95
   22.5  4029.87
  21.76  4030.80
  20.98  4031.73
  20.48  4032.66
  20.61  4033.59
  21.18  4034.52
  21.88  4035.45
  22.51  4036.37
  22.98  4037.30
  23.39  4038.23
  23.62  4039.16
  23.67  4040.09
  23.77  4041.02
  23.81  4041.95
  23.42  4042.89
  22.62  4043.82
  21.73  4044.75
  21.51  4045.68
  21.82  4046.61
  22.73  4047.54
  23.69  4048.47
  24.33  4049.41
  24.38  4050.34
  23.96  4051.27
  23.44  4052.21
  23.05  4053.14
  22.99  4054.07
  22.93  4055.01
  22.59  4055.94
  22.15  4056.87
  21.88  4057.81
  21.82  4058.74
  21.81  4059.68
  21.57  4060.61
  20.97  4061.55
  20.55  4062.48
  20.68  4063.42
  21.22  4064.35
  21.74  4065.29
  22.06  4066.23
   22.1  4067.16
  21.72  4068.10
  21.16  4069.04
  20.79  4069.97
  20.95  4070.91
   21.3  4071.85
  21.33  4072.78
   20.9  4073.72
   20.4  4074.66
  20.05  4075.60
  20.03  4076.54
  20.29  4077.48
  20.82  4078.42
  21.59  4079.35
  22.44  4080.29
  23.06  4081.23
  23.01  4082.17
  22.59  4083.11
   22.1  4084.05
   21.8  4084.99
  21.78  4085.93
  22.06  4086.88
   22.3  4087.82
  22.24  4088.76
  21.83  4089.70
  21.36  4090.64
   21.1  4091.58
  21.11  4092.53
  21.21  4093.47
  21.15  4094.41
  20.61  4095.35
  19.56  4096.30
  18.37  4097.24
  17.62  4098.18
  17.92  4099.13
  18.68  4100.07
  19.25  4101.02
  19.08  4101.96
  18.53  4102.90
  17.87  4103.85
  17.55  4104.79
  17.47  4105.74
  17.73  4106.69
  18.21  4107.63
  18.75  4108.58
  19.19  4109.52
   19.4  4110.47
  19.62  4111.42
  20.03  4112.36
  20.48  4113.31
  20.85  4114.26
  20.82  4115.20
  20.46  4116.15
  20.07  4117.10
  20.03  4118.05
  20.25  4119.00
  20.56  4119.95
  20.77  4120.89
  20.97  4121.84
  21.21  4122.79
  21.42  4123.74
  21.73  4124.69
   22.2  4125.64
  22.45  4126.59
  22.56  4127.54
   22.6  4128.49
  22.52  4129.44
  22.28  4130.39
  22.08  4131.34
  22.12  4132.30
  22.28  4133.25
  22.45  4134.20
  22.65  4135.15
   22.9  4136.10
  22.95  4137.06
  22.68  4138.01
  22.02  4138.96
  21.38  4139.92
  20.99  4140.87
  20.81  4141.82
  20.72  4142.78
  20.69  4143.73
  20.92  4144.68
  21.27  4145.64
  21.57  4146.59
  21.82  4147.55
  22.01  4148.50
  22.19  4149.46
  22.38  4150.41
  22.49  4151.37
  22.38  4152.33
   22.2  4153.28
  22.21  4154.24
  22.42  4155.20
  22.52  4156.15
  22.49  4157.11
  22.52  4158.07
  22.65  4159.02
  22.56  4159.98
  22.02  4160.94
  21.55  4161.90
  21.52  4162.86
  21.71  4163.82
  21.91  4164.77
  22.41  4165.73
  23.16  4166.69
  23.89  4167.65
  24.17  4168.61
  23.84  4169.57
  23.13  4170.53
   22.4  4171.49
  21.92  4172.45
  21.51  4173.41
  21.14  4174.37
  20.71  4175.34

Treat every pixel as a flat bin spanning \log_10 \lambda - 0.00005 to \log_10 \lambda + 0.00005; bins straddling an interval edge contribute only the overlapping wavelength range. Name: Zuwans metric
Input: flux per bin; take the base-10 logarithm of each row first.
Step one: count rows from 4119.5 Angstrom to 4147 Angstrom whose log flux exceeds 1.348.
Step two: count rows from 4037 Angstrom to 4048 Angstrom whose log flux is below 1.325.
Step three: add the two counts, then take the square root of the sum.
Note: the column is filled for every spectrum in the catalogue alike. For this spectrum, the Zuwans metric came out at 3.00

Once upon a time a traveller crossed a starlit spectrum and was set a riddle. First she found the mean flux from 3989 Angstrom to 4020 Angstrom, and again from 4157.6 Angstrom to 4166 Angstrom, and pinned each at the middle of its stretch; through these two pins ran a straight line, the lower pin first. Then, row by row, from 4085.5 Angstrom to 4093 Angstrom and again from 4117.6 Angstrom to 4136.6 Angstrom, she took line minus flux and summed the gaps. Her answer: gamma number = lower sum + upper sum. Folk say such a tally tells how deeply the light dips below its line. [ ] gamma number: 13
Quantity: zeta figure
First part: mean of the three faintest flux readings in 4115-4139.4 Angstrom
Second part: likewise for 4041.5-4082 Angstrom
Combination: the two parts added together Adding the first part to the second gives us 40.2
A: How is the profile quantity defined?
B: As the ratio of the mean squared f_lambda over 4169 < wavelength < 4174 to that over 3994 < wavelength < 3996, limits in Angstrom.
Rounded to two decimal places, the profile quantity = 1.15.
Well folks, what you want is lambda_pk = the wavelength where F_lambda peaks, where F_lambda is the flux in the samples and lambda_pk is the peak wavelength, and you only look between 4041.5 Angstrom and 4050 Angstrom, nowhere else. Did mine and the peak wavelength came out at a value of 4049.41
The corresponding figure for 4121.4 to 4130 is 4128.49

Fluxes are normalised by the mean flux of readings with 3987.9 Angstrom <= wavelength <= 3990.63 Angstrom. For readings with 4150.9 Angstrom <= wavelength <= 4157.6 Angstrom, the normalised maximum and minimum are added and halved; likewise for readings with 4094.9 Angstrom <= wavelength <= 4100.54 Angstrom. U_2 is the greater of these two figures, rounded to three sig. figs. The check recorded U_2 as 1.03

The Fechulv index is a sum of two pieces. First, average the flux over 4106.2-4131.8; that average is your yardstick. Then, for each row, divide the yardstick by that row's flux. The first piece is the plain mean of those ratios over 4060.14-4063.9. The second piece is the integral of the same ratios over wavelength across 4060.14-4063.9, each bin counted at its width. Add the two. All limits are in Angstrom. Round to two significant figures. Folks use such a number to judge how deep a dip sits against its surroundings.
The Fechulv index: 4.7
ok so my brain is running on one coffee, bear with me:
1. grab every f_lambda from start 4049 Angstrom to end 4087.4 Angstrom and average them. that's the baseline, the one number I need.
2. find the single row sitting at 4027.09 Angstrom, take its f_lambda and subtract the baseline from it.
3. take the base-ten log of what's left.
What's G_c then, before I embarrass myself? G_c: 0.22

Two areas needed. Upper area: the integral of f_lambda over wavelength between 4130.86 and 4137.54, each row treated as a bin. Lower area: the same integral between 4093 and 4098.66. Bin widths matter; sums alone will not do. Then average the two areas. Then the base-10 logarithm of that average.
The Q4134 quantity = 2.12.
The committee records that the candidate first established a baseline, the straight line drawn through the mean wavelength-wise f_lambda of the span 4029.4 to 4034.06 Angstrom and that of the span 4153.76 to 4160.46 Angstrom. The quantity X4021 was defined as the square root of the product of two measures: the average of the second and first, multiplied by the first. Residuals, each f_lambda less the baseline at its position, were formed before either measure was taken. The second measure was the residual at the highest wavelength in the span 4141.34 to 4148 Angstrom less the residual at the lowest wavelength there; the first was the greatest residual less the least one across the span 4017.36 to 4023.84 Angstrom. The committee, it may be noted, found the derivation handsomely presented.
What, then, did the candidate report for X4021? 1.9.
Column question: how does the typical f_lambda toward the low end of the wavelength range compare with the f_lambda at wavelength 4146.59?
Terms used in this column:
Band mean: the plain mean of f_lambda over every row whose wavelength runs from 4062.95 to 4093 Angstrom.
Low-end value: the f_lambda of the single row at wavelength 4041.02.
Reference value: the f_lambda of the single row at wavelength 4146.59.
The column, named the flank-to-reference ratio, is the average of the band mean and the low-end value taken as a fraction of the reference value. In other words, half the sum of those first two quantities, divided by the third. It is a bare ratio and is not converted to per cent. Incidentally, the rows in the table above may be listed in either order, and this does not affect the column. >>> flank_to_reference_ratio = 1.05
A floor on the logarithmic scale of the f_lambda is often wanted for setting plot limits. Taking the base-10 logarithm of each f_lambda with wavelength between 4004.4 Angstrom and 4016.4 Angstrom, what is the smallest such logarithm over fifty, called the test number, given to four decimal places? 0.0269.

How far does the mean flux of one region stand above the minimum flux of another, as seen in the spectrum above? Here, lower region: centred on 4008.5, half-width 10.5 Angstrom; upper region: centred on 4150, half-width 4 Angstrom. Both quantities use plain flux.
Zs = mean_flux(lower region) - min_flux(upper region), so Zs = 1.7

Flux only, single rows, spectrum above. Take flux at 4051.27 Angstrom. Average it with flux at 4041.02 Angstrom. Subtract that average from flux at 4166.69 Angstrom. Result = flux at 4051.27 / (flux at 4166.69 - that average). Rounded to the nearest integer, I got -34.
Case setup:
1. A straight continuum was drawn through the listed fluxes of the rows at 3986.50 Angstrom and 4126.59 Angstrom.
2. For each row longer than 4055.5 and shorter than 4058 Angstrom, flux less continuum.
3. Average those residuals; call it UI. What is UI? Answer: -0.4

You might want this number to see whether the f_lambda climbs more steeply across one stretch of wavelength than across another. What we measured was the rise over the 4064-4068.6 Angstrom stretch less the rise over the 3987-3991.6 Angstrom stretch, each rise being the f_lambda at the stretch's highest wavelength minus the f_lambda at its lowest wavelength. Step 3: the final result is 2.8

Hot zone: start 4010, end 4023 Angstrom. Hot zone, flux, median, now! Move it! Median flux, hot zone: 23.5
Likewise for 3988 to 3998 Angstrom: 21.1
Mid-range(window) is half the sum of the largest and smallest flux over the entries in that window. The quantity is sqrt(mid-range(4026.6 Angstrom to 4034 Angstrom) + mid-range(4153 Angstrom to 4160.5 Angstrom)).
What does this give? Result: 6.66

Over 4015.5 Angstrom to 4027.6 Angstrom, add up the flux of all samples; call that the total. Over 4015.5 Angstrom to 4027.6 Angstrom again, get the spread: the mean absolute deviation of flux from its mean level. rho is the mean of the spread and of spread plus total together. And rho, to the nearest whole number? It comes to 153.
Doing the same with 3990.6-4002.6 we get 141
